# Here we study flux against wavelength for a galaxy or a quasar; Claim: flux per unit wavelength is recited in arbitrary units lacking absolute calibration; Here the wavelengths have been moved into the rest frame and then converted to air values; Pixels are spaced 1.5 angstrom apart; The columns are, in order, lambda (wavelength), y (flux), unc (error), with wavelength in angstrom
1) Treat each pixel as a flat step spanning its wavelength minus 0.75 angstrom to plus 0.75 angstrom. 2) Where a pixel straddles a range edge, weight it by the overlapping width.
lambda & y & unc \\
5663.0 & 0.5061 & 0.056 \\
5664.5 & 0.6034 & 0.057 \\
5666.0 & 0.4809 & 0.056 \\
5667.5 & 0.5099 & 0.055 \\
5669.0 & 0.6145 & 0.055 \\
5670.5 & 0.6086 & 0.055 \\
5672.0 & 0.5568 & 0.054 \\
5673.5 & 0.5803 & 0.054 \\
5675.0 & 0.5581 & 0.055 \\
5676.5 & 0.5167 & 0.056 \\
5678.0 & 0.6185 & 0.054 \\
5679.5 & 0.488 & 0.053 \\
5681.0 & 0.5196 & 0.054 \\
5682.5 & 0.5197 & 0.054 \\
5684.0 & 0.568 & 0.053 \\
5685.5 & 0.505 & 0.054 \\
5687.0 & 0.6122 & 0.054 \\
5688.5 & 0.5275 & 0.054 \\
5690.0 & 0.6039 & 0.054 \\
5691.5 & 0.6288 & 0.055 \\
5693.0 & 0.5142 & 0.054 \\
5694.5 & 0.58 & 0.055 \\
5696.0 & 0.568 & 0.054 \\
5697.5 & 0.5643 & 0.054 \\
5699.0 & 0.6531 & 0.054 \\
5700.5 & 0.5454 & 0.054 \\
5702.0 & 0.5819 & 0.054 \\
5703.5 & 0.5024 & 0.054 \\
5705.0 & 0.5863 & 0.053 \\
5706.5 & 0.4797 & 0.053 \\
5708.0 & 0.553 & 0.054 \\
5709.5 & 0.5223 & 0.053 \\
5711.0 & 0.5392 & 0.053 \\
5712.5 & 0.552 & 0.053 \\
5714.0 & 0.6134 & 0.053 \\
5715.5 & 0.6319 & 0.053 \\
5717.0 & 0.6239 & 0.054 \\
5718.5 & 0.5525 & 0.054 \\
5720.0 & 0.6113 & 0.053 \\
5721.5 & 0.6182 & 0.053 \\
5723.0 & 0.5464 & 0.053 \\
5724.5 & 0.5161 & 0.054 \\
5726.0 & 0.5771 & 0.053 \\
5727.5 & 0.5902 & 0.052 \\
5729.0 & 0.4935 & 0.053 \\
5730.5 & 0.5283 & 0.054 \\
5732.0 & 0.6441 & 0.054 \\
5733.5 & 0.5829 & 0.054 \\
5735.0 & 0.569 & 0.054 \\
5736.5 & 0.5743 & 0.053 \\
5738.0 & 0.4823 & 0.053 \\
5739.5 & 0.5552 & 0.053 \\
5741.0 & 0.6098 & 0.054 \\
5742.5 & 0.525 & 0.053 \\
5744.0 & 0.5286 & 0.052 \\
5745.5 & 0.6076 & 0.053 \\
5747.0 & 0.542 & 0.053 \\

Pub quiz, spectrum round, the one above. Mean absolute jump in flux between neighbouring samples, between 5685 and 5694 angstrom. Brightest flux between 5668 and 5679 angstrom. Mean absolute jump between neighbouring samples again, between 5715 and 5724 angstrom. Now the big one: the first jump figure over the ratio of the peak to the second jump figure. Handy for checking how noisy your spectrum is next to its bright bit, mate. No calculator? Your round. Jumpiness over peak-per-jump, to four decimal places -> 0.0057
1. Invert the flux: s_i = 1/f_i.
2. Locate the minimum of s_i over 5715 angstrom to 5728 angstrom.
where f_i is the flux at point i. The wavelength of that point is 5715.5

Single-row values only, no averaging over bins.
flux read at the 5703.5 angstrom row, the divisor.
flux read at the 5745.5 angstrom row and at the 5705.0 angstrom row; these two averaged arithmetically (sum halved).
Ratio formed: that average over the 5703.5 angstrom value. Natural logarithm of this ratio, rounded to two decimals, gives 0.17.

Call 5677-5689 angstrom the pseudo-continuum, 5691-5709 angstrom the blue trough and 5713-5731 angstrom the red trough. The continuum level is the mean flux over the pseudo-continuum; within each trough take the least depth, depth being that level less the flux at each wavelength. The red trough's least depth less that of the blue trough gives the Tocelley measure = 0.021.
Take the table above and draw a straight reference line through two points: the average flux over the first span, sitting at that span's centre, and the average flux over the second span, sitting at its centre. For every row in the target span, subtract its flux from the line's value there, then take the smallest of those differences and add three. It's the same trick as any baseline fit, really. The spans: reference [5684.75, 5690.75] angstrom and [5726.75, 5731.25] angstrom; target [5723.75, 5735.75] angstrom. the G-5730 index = 2.89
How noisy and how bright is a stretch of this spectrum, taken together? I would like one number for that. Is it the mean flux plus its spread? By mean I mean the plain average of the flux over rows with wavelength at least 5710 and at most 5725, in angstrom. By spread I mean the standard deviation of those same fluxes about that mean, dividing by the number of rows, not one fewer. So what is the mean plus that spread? 0.621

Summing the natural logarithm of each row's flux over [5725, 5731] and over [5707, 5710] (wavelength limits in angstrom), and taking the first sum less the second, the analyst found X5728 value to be -1.2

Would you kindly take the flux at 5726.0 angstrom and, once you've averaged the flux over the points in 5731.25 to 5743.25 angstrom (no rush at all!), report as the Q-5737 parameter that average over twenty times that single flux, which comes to 0.049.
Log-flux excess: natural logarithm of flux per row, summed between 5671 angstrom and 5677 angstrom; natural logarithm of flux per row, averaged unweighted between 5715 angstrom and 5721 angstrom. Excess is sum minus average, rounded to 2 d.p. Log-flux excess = -1.87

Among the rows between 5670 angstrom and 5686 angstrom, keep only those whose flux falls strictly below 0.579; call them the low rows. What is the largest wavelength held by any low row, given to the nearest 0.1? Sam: 5685.5 angstrom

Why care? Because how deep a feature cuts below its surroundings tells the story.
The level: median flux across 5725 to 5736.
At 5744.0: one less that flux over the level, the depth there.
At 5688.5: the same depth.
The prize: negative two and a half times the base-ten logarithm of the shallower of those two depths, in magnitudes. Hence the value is 2.7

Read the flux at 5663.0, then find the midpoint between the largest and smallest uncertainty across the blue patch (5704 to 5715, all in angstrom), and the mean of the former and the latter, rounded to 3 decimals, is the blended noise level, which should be 0.280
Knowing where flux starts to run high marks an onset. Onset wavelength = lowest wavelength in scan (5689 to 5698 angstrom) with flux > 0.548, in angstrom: 5690.0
